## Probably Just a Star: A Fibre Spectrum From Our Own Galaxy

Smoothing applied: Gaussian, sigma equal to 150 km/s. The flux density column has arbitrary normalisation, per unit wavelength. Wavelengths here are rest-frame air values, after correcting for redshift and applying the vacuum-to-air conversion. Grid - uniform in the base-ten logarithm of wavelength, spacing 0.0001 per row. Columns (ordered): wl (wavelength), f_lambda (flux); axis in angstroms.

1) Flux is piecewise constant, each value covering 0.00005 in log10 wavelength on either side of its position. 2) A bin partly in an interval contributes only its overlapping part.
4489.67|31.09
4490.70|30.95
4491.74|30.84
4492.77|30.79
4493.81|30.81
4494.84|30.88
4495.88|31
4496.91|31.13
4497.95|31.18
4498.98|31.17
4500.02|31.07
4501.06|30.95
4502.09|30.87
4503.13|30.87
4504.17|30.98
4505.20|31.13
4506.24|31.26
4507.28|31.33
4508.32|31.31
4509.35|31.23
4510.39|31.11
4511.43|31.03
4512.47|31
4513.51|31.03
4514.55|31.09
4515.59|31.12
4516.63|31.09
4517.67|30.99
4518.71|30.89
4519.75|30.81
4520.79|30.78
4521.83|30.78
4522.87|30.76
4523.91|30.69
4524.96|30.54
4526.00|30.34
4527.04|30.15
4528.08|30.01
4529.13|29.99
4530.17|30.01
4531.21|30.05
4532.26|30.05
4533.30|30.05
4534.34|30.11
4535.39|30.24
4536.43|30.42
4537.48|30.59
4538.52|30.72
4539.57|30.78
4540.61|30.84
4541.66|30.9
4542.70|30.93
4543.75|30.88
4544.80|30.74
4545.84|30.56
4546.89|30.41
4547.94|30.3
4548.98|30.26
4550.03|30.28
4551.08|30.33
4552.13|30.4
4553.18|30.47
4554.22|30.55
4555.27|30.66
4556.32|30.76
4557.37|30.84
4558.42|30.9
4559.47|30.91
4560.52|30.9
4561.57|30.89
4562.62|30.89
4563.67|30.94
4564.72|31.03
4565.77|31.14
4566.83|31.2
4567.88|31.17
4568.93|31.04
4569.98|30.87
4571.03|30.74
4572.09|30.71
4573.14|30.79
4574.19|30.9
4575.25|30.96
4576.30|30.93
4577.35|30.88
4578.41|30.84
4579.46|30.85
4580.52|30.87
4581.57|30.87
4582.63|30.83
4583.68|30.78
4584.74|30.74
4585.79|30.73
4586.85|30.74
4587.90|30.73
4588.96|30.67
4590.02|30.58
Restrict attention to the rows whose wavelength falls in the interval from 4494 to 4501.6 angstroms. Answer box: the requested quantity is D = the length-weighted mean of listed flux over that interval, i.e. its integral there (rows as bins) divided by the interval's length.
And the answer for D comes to 31.1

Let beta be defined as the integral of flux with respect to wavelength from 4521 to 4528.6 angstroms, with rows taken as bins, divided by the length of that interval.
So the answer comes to 30.5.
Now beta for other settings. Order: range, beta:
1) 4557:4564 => 30.9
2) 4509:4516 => 31.1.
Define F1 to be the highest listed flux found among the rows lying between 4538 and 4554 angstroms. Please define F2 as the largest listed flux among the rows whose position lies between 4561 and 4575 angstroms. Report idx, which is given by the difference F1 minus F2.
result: -0.3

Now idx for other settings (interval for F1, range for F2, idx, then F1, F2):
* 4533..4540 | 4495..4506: -0.4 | 30.78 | 31.18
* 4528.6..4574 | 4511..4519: 0.1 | 31.2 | 31.12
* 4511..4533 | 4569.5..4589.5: 0.2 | 31.12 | 30.96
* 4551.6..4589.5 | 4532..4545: 0.3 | 31.2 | 30.93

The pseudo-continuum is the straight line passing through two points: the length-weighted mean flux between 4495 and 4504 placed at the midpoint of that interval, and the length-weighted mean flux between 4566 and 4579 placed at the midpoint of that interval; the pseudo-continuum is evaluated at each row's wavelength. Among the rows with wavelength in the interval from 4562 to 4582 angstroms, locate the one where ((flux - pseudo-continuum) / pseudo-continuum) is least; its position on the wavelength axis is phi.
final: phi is 4572.09 angstroms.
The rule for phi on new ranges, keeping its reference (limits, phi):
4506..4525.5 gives 4524.96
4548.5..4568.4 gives 4548.98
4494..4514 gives 4502.09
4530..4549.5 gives 4530.17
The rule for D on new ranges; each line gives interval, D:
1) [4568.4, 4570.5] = 31.0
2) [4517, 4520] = 30.9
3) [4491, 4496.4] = 30.9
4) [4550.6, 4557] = 30.5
